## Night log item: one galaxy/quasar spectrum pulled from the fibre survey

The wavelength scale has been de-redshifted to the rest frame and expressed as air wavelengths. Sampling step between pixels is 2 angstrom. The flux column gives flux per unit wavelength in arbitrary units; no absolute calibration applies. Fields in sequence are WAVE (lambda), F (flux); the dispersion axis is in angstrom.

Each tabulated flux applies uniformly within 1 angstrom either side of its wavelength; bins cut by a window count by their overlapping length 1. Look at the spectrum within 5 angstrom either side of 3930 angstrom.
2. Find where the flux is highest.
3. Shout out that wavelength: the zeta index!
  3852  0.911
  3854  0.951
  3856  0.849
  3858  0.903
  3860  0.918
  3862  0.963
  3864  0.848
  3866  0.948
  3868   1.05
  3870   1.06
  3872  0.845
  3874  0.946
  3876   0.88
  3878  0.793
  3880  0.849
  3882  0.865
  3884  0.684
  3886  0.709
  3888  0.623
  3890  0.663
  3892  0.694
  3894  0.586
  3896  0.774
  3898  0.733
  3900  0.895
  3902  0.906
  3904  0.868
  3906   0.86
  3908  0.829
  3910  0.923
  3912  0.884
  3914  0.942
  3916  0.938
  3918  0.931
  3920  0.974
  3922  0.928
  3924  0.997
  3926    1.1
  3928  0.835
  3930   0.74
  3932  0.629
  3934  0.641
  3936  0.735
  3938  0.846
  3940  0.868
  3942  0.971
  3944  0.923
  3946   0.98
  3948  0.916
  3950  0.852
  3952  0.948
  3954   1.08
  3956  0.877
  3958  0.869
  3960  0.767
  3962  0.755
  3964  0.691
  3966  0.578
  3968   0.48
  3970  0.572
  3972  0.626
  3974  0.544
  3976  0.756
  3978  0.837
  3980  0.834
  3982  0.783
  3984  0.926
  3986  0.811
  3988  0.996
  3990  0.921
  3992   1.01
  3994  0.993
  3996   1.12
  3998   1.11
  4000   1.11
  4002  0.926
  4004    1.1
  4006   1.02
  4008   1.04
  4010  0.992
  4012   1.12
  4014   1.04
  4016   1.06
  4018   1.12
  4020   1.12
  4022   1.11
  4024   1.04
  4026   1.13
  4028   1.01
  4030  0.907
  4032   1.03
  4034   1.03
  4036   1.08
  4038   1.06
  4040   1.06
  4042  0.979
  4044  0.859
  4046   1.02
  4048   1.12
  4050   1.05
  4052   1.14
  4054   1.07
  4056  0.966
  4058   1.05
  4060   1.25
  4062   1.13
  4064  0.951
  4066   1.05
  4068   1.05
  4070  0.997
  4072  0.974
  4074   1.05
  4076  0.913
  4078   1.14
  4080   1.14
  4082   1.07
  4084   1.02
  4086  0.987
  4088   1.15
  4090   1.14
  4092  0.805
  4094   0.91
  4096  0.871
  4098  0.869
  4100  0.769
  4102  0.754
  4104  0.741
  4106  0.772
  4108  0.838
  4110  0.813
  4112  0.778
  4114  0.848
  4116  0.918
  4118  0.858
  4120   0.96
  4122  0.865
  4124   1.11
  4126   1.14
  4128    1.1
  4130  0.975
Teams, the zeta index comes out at 3926 angstrom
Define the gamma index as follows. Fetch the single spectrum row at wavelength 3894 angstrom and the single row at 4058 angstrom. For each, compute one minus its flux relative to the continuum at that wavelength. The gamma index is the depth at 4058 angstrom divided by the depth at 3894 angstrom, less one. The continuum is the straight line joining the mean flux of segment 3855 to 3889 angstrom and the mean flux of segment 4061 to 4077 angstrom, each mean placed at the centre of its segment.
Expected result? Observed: -1.1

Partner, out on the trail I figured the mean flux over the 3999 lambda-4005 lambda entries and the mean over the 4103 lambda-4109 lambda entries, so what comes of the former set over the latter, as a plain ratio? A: 1.3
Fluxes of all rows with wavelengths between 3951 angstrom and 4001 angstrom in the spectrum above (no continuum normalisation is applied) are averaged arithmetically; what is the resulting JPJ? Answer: 0.84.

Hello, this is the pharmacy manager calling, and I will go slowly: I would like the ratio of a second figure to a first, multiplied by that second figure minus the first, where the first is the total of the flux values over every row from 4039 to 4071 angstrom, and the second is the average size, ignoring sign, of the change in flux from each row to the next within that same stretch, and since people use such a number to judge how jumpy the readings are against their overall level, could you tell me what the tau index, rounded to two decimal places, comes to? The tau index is -0.10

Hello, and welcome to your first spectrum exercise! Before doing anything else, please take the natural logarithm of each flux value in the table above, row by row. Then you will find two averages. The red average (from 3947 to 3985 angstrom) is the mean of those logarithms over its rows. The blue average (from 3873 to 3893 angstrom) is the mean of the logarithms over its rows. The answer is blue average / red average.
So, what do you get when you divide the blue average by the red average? 1.0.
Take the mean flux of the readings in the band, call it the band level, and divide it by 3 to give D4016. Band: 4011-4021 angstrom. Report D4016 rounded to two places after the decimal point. 0.36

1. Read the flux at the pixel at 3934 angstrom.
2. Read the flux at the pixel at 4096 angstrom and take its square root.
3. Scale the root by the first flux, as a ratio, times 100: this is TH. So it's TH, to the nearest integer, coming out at 146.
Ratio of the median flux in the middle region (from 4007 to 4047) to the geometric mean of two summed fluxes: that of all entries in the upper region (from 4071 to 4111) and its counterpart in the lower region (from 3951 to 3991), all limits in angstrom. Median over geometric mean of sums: 0.061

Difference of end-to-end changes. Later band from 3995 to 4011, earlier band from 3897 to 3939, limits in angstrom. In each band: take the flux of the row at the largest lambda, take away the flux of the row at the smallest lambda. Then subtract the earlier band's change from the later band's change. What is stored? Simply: -0.2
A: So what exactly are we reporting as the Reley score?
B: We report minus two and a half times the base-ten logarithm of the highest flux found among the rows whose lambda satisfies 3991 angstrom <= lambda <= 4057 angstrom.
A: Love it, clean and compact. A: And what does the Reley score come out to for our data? -0.14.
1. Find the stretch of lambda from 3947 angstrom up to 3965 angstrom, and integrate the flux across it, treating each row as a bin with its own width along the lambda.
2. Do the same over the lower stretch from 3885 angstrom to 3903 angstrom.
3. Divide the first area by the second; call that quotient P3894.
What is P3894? 1.18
